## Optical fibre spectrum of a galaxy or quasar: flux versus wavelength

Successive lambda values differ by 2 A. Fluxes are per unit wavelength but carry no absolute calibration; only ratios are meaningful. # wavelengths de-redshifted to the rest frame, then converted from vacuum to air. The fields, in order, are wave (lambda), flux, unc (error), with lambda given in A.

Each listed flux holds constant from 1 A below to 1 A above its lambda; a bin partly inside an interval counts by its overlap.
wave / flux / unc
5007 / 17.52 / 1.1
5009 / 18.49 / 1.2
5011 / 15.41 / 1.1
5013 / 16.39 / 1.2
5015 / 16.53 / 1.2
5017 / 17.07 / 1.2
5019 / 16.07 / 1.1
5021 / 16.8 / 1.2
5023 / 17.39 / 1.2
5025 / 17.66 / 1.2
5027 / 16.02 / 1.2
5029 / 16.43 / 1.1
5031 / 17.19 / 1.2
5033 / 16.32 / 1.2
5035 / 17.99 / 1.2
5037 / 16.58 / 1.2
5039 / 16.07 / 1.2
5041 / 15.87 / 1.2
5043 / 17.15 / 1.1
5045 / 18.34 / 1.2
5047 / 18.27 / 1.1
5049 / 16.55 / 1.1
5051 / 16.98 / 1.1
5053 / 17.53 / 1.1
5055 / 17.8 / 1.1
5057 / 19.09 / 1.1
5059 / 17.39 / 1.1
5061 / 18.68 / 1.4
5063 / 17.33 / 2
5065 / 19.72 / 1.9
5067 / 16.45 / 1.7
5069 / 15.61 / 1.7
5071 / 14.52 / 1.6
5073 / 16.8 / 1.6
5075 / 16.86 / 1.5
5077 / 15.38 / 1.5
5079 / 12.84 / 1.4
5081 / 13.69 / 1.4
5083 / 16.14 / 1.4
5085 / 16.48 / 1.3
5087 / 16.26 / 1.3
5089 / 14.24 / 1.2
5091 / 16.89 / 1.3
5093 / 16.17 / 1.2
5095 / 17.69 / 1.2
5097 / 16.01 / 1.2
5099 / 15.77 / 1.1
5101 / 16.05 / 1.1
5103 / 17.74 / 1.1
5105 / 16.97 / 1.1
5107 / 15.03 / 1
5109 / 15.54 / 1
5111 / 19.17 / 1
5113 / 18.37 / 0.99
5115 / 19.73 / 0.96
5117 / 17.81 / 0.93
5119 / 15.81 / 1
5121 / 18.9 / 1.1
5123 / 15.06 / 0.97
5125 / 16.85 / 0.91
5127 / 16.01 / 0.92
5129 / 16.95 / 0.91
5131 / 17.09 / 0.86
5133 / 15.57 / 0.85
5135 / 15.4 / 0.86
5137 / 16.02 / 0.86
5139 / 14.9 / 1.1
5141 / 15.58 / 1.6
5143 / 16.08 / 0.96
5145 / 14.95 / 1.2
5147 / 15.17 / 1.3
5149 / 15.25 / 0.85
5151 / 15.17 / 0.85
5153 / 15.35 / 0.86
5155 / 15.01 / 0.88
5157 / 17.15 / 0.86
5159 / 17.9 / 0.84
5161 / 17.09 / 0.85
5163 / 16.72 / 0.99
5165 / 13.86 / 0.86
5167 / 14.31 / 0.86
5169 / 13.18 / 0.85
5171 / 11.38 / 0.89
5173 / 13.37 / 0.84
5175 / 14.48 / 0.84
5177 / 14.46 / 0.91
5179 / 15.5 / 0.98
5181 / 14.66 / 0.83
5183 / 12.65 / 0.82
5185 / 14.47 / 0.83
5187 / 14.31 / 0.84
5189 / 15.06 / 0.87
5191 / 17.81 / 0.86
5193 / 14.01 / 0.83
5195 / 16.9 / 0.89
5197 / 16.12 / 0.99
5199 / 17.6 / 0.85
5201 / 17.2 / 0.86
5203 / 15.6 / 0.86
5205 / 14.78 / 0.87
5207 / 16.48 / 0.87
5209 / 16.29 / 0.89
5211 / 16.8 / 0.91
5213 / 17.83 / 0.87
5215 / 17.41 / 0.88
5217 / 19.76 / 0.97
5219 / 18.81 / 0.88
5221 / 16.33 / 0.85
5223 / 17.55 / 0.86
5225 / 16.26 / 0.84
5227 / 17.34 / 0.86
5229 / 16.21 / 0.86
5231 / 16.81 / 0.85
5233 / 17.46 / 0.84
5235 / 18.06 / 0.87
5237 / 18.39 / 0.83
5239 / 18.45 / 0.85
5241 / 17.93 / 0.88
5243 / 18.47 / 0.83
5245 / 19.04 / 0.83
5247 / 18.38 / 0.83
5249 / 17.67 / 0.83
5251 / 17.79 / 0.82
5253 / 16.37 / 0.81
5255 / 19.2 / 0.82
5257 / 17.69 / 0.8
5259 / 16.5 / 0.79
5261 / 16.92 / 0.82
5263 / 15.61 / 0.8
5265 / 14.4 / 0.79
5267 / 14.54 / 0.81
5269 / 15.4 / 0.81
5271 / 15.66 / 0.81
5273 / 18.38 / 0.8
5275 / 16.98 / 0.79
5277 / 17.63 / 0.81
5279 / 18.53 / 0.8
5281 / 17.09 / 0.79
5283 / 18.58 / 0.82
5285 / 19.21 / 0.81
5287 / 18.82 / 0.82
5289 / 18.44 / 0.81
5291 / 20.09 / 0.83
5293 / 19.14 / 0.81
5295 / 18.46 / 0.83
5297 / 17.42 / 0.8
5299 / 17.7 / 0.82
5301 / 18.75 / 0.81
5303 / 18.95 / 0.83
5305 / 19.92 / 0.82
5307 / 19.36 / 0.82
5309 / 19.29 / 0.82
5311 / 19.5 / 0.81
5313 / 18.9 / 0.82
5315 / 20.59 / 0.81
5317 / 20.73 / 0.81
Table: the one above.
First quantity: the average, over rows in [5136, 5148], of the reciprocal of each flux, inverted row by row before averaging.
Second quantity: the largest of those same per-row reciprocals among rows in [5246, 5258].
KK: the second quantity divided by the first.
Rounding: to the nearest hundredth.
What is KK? 0.94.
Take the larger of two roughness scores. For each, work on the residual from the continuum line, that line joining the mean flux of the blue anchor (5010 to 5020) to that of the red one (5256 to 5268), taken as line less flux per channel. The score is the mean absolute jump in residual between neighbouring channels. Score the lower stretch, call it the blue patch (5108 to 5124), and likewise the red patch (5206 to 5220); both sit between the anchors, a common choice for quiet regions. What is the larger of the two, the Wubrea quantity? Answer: 2.4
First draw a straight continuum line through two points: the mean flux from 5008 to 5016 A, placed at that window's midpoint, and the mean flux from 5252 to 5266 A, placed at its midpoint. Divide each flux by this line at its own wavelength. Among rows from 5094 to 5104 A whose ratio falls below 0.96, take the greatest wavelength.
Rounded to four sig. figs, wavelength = 5099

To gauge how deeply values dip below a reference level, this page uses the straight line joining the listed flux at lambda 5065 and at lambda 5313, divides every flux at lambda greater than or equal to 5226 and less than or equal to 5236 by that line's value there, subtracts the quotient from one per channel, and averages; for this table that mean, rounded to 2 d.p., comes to 0.10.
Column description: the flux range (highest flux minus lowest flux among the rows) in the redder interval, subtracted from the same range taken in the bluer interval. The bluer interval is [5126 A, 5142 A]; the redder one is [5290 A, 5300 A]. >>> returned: -0.5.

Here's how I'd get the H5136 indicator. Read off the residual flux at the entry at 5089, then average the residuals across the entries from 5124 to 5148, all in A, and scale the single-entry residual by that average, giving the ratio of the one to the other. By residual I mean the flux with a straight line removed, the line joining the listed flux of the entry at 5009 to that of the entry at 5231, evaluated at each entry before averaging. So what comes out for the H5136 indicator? 2.2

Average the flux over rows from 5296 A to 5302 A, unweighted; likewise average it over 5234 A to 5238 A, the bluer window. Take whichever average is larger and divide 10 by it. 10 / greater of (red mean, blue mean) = 0.549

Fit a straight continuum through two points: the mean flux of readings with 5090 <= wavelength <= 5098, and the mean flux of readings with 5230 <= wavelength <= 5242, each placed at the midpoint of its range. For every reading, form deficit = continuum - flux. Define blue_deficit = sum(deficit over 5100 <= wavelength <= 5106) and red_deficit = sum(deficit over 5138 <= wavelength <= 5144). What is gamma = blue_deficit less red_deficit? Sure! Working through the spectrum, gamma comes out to -5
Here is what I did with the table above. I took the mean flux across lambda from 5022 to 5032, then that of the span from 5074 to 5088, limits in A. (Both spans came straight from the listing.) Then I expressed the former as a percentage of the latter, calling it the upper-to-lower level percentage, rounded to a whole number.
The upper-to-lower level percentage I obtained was 110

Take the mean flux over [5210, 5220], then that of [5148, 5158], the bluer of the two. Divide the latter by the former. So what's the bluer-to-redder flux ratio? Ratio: 0.86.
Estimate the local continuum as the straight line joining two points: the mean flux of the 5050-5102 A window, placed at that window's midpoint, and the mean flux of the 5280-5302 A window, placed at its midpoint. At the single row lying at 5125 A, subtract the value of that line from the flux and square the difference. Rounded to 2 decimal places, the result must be 0.01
